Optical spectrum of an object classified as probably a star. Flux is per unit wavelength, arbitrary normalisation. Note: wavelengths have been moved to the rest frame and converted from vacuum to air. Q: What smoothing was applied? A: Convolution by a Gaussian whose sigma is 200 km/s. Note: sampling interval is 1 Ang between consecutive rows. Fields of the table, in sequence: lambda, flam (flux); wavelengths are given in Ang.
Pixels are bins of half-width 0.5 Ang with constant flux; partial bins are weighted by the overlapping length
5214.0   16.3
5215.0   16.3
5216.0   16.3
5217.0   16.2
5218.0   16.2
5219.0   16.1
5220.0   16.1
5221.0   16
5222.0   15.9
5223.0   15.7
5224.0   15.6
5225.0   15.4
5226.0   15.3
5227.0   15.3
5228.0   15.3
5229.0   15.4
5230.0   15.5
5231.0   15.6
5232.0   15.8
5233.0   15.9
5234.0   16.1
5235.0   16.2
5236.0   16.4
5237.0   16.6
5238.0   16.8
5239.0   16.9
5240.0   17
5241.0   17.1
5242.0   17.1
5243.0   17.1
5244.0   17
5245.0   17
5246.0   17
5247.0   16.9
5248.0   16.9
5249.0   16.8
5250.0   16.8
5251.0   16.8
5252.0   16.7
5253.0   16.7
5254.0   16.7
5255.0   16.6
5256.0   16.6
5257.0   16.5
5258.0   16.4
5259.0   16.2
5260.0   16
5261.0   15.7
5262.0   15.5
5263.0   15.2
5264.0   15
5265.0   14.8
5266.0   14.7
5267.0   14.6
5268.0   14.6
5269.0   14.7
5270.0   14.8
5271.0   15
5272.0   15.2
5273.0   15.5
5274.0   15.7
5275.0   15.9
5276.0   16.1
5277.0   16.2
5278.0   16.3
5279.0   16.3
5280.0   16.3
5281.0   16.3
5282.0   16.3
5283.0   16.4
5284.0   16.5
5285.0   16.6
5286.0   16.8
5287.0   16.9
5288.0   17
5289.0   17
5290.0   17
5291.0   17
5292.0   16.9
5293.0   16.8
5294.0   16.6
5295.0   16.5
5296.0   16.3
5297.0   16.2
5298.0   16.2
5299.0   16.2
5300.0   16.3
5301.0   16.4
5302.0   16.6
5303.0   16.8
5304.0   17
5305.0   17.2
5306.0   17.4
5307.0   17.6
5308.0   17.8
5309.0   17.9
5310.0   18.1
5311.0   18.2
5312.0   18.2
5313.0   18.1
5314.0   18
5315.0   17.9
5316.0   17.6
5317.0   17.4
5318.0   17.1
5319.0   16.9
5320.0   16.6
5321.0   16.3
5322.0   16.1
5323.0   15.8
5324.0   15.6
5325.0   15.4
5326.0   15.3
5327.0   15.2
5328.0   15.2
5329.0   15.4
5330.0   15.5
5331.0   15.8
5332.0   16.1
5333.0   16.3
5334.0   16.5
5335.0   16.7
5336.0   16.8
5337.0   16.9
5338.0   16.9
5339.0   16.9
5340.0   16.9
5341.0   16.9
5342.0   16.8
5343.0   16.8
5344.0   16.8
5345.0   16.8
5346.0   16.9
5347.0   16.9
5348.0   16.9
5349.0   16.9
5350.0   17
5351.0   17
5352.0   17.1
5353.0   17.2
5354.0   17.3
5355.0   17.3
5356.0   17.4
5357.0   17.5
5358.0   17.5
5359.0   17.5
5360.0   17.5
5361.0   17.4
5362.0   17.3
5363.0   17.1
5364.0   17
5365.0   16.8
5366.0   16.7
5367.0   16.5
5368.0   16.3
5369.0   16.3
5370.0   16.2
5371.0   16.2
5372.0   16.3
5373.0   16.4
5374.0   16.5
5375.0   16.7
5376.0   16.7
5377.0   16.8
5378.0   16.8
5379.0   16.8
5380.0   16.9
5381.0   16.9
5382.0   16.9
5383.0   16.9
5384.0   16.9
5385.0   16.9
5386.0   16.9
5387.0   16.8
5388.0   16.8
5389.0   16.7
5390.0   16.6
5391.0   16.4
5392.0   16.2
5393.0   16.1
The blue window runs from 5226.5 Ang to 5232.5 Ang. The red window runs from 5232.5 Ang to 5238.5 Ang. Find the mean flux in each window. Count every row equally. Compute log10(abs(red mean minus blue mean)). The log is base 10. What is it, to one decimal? -0.1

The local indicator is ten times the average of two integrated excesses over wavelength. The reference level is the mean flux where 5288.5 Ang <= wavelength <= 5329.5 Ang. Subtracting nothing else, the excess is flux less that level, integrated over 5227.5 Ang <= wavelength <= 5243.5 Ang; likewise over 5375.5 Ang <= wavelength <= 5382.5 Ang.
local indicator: -37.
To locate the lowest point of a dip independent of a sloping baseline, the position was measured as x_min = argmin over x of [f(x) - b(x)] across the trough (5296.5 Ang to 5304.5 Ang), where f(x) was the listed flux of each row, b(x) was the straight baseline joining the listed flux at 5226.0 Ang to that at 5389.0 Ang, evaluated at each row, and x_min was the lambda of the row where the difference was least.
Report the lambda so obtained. 5299.0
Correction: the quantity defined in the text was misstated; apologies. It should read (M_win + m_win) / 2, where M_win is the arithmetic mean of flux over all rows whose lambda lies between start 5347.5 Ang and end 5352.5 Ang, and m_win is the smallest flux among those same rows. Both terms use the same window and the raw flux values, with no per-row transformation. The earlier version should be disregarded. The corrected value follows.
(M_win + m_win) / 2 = 16.9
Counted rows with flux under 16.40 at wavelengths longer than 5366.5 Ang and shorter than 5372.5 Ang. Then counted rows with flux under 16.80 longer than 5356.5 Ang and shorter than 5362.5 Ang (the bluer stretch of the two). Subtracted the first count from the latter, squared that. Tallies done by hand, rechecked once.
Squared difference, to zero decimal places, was 25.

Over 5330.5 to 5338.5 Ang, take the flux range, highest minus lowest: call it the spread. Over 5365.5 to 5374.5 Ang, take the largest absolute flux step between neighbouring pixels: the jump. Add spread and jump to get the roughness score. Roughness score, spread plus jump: 1.30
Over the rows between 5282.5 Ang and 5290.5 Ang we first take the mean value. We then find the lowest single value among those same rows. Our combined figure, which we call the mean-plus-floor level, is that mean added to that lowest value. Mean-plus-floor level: 33.2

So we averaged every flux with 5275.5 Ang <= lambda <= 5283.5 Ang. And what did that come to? 16.3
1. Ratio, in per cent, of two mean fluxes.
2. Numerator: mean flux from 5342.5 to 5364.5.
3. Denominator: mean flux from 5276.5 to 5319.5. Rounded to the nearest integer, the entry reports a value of 101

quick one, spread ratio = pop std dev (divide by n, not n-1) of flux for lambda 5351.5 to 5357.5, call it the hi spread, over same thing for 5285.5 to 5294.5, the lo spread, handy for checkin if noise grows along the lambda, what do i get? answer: 1.00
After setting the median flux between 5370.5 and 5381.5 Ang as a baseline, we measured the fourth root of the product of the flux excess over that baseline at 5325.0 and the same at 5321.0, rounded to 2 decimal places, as 0.85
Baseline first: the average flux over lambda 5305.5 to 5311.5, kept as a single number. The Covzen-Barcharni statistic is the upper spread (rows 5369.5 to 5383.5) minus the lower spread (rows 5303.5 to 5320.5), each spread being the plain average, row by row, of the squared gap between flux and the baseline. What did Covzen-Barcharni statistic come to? 1.2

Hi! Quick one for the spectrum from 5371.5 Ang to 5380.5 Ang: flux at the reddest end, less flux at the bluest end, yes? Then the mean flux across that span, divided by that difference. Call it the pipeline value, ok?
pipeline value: 28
